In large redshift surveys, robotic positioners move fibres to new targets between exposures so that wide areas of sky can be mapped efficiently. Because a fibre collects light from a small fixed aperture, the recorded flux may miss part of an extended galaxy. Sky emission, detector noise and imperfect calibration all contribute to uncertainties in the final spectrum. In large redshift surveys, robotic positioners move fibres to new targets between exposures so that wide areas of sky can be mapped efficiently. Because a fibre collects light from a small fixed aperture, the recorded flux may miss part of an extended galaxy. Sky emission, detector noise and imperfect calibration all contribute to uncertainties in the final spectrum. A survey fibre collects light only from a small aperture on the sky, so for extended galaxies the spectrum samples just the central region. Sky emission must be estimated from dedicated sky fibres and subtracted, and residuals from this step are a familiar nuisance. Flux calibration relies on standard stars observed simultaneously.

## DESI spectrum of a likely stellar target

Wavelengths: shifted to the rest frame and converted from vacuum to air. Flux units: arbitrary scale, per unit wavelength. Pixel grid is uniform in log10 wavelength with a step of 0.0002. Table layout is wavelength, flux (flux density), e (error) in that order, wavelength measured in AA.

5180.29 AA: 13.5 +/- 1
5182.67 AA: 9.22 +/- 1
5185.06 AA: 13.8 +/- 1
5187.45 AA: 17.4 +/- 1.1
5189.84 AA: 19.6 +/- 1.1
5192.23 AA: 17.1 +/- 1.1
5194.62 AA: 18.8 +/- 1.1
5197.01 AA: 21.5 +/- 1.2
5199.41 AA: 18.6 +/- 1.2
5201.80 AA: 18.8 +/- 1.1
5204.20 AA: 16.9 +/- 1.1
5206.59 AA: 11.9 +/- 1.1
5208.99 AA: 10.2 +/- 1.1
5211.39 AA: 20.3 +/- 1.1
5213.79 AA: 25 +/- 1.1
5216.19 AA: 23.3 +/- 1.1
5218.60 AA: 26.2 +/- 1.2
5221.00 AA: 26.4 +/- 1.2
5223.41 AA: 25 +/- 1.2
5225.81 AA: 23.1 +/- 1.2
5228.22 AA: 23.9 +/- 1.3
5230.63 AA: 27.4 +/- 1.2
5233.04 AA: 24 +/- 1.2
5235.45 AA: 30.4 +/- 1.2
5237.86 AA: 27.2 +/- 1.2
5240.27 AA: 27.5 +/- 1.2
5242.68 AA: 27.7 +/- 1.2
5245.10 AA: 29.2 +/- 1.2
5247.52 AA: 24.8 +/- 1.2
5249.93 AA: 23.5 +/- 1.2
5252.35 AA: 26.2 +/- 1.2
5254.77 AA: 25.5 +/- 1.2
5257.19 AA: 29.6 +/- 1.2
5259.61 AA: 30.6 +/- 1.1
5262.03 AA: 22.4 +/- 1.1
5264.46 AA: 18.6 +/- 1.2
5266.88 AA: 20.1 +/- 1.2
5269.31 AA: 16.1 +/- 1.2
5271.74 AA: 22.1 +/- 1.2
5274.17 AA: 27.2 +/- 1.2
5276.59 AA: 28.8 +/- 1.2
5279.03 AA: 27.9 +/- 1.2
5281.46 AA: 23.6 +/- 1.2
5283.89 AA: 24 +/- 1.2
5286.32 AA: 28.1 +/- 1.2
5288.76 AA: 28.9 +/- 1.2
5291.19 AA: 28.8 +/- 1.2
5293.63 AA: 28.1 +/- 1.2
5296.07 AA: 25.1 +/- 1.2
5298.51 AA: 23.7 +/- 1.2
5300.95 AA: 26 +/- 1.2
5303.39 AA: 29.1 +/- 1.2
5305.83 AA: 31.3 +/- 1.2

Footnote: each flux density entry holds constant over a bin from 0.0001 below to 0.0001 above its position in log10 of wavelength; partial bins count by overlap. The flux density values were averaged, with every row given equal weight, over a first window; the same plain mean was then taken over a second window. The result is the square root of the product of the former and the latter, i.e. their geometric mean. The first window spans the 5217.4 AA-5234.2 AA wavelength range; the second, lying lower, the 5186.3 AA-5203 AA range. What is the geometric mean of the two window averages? 21.8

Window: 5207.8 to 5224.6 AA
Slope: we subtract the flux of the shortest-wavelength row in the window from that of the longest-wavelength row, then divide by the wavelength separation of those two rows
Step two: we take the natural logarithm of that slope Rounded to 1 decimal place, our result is 0.0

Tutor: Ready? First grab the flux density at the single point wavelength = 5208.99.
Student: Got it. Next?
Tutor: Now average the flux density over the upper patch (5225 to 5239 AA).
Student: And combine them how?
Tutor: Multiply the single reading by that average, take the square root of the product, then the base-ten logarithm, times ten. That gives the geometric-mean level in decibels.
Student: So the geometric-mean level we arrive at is 12.1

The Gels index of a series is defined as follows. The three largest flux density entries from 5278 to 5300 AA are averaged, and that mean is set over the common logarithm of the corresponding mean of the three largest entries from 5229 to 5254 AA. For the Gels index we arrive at 19.5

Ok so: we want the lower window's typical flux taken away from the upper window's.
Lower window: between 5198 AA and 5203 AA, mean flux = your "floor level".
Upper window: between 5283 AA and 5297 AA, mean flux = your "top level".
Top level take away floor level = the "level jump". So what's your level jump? 8.5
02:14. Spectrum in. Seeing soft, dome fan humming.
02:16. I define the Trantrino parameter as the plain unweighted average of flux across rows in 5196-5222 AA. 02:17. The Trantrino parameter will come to 19.9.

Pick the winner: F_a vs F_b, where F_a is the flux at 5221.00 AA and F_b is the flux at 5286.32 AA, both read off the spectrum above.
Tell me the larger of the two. 28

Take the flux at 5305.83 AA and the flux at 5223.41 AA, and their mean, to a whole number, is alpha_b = 28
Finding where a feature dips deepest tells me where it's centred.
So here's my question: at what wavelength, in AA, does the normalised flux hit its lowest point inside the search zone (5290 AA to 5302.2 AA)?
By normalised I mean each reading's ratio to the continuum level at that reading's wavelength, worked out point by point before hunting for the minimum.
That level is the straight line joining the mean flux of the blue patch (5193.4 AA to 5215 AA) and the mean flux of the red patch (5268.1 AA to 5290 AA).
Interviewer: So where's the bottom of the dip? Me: 5298.51 AA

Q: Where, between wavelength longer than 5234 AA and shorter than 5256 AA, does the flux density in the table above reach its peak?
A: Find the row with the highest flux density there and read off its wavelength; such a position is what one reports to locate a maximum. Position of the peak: 5235.45 AA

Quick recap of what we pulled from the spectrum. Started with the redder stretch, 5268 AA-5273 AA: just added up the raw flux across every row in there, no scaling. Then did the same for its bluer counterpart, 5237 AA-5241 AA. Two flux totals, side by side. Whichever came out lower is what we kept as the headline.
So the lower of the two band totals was 38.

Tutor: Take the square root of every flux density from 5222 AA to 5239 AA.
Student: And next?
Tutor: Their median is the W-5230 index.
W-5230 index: 5.0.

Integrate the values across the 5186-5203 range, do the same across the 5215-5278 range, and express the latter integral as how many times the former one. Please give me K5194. 5.0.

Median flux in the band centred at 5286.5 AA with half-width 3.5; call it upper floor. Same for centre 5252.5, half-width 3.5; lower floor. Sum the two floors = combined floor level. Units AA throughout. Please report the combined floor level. 54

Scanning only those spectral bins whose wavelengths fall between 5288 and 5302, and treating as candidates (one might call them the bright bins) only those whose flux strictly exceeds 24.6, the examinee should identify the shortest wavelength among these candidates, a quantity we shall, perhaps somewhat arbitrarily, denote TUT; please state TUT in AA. 5288.76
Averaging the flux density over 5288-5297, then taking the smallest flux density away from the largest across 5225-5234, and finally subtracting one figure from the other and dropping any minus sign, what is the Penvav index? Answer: 23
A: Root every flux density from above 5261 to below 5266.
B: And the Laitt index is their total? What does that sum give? 9.0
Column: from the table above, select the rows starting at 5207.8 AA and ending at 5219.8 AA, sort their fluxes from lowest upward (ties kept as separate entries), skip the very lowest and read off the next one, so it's 20.3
